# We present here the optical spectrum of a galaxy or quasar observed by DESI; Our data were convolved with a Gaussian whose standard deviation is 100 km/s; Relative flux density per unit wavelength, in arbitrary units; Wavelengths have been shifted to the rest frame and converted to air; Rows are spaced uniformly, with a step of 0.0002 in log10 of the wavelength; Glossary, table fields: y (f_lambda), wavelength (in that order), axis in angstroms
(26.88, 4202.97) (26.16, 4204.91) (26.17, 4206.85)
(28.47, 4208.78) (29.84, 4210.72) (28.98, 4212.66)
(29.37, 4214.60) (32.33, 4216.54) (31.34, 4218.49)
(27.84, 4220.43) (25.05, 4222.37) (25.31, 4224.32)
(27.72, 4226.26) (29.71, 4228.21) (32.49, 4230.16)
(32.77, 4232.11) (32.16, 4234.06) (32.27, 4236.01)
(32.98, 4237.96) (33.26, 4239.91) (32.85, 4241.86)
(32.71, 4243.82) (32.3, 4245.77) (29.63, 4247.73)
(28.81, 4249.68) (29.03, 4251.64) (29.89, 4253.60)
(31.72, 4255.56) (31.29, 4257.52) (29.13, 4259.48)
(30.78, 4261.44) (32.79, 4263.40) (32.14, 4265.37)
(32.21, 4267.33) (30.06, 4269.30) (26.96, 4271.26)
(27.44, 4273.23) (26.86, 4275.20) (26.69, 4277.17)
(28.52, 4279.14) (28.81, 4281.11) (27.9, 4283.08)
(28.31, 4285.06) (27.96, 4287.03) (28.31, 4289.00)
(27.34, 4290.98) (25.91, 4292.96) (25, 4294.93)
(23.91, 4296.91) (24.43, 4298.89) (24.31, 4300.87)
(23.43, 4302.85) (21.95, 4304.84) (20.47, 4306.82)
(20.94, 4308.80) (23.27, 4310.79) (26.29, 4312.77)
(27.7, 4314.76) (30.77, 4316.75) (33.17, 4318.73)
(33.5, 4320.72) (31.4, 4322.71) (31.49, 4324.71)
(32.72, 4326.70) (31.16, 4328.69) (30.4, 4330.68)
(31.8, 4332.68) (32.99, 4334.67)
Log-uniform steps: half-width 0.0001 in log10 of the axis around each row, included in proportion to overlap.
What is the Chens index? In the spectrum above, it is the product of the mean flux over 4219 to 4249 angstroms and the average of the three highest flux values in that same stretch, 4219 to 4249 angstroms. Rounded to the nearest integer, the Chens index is 1011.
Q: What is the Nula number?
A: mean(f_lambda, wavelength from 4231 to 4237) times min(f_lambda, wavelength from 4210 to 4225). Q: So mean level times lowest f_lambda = 812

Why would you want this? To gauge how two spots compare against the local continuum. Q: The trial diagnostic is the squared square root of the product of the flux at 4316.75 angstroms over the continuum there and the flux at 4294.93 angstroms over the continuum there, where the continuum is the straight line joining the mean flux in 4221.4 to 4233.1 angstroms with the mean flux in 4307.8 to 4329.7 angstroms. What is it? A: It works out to 0.90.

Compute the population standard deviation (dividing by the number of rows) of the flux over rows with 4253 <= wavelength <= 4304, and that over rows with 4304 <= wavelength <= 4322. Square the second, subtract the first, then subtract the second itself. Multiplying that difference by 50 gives 801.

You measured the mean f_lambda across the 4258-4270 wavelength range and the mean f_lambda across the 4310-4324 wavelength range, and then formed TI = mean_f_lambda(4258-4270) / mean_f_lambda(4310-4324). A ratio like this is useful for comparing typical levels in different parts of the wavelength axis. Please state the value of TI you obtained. 1.06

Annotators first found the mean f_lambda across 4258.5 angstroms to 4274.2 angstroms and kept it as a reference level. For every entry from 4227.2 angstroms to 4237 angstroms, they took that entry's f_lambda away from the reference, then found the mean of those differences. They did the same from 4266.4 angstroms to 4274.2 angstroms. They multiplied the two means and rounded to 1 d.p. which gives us -1.7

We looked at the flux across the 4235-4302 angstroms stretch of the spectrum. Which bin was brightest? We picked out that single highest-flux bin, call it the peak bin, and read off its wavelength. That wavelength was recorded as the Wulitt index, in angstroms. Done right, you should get 4239.91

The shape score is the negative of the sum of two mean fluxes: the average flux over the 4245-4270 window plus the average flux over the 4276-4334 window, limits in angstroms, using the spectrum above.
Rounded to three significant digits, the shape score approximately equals -58.3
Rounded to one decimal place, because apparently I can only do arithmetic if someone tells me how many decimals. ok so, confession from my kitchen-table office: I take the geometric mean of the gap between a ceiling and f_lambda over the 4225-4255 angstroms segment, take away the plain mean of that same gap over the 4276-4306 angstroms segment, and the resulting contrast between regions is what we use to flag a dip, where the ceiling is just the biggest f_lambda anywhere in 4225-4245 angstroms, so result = -7.1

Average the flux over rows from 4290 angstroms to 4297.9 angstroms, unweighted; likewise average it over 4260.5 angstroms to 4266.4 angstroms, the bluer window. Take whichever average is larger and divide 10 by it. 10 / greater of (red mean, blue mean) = 0.313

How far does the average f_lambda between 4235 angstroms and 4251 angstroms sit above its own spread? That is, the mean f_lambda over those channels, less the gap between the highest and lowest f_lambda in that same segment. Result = 27.4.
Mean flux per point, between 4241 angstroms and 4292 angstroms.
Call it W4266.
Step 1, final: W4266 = 29.6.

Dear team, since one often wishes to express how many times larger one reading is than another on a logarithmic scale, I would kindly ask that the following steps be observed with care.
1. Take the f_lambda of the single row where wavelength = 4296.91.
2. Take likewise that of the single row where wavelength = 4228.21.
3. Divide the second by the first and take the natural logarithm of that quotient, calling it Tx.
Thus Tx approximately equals 0.22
